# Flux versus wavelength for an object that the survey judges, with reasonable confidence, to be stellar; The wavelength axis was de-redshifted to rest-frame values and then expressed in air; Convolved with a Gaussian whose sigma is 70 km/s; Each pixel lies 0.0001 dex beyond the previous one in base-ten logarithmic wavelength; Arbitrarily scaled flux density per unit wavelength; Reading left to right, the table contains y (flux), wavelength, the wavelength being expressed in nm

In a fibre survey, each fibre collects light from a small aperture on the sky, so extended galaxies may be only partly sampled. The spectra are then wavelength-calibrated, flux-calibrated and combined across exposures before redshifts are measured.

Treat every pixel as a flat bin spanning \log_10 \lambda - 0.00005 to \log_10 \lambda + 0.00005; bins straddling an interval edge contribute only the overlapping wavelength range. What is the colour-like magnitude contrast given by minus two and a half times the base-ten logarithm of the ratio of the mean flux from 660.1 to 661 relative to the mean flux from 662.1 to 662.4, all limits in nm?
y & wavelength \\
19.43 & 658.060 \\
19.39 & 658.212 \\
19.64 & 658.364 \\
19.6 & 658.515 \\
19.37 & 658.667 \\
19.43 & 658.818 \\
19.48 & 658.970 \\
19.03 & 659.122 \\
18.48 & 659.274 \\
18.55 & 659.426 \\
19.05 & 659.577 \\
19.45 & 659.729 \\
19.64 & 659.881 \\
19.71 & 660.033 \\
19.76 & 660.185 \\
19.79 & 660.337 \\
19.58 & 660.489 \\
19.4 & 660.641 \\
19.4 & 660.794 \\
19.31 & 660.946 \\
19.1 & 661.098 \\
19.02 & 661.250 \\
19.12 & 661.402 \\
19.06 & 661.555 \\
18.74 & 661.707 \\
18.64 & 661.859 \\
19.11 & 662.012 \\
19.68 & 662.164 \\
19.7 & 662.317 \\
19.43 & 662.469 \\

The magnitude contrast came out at 0.008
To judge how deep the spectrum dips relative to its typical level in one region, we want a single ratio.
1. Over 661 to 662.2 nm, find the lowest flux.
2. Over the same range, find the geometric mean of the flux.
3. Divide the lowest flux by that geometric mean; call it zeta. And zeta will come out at 0.978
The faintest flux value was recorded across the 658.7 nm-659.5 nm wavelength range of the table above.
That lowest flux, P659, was 18.48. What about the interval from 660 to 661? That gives 19.31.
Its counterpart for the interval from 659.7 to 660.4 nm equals 19.45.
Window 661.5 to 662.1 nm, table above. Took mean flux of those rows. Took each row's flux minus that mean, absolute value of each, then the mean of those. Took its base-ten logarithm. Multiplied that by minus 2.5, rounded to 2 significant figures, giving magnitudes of 1.8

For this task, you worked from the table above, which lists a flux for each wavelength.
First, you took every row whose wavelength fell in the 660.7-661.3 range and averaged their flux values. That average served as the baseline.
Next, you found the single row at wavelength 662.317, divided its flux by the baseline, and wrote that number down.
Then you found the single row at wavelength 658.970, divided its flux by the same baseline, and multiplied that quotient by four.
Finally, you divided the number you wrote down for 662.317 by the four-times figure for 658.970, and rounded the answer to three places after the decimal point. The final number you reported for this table 0.253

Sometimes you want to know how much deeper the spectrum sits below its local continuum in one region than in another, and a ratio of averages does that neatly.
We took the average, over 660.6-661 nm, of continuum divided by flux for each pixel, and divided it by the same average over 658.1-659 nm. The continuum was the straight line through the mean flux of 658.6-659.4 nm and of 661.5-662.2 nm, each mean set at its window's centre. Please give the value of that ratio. 1.001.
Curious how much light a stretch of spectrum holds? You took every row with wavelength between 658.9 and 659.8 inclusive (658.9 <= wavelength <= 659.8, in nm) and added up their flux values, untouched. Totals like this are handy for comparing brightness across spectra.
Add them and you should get 114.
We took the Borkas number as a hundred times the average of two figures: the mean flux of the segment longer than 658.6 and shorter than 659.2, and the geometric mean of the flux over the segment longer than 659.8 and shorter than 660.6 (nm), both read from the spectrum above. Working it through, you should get 1951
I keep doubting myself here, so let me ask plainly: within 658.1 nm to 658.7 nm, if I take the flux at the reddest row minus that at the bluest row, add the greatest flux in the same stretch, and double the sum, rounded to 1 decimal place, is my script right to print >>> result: 39.2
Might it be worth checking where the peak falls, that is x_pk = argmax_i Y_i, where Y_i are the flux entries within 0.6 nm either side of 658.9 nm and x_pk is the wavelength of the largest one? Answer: 658.364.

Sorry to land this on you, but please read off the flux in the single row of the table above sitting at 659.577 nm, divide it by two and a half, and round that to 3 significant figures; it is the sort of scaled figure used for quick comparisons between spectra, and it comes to 7.62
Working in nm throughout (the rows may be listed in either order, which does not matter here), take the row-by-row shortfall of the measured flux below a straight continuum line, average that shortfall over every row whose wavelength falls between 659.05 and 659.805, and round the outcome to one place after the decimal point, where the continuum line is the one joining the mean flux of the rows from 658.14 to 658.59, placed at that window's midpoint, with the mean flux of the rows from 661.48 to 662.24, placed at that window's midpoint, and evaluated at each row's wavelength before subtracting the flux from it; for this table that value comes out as 0.5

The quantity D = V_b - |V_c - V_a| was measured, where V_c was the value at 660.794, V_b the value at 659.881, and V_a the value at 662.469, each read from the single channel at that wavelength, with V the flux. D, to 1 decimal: 19.6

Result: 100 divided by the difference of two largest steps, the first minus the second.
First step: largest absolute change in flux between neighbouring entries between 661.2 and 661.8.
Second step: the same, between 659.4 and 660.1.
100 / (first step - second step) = -556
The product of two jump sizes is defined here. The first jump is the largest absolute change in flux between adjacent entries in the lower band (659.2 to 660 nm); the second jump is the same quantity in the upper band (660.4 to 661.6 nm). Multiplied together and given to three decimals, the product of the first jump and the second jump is 0.105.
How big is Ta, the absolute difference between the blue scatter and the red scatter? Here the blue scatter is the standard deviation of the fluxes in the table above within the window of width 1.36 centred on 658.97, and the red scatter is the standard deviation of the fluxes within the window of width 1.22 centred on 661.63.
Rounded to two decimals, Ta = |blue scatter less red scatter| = 0.12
